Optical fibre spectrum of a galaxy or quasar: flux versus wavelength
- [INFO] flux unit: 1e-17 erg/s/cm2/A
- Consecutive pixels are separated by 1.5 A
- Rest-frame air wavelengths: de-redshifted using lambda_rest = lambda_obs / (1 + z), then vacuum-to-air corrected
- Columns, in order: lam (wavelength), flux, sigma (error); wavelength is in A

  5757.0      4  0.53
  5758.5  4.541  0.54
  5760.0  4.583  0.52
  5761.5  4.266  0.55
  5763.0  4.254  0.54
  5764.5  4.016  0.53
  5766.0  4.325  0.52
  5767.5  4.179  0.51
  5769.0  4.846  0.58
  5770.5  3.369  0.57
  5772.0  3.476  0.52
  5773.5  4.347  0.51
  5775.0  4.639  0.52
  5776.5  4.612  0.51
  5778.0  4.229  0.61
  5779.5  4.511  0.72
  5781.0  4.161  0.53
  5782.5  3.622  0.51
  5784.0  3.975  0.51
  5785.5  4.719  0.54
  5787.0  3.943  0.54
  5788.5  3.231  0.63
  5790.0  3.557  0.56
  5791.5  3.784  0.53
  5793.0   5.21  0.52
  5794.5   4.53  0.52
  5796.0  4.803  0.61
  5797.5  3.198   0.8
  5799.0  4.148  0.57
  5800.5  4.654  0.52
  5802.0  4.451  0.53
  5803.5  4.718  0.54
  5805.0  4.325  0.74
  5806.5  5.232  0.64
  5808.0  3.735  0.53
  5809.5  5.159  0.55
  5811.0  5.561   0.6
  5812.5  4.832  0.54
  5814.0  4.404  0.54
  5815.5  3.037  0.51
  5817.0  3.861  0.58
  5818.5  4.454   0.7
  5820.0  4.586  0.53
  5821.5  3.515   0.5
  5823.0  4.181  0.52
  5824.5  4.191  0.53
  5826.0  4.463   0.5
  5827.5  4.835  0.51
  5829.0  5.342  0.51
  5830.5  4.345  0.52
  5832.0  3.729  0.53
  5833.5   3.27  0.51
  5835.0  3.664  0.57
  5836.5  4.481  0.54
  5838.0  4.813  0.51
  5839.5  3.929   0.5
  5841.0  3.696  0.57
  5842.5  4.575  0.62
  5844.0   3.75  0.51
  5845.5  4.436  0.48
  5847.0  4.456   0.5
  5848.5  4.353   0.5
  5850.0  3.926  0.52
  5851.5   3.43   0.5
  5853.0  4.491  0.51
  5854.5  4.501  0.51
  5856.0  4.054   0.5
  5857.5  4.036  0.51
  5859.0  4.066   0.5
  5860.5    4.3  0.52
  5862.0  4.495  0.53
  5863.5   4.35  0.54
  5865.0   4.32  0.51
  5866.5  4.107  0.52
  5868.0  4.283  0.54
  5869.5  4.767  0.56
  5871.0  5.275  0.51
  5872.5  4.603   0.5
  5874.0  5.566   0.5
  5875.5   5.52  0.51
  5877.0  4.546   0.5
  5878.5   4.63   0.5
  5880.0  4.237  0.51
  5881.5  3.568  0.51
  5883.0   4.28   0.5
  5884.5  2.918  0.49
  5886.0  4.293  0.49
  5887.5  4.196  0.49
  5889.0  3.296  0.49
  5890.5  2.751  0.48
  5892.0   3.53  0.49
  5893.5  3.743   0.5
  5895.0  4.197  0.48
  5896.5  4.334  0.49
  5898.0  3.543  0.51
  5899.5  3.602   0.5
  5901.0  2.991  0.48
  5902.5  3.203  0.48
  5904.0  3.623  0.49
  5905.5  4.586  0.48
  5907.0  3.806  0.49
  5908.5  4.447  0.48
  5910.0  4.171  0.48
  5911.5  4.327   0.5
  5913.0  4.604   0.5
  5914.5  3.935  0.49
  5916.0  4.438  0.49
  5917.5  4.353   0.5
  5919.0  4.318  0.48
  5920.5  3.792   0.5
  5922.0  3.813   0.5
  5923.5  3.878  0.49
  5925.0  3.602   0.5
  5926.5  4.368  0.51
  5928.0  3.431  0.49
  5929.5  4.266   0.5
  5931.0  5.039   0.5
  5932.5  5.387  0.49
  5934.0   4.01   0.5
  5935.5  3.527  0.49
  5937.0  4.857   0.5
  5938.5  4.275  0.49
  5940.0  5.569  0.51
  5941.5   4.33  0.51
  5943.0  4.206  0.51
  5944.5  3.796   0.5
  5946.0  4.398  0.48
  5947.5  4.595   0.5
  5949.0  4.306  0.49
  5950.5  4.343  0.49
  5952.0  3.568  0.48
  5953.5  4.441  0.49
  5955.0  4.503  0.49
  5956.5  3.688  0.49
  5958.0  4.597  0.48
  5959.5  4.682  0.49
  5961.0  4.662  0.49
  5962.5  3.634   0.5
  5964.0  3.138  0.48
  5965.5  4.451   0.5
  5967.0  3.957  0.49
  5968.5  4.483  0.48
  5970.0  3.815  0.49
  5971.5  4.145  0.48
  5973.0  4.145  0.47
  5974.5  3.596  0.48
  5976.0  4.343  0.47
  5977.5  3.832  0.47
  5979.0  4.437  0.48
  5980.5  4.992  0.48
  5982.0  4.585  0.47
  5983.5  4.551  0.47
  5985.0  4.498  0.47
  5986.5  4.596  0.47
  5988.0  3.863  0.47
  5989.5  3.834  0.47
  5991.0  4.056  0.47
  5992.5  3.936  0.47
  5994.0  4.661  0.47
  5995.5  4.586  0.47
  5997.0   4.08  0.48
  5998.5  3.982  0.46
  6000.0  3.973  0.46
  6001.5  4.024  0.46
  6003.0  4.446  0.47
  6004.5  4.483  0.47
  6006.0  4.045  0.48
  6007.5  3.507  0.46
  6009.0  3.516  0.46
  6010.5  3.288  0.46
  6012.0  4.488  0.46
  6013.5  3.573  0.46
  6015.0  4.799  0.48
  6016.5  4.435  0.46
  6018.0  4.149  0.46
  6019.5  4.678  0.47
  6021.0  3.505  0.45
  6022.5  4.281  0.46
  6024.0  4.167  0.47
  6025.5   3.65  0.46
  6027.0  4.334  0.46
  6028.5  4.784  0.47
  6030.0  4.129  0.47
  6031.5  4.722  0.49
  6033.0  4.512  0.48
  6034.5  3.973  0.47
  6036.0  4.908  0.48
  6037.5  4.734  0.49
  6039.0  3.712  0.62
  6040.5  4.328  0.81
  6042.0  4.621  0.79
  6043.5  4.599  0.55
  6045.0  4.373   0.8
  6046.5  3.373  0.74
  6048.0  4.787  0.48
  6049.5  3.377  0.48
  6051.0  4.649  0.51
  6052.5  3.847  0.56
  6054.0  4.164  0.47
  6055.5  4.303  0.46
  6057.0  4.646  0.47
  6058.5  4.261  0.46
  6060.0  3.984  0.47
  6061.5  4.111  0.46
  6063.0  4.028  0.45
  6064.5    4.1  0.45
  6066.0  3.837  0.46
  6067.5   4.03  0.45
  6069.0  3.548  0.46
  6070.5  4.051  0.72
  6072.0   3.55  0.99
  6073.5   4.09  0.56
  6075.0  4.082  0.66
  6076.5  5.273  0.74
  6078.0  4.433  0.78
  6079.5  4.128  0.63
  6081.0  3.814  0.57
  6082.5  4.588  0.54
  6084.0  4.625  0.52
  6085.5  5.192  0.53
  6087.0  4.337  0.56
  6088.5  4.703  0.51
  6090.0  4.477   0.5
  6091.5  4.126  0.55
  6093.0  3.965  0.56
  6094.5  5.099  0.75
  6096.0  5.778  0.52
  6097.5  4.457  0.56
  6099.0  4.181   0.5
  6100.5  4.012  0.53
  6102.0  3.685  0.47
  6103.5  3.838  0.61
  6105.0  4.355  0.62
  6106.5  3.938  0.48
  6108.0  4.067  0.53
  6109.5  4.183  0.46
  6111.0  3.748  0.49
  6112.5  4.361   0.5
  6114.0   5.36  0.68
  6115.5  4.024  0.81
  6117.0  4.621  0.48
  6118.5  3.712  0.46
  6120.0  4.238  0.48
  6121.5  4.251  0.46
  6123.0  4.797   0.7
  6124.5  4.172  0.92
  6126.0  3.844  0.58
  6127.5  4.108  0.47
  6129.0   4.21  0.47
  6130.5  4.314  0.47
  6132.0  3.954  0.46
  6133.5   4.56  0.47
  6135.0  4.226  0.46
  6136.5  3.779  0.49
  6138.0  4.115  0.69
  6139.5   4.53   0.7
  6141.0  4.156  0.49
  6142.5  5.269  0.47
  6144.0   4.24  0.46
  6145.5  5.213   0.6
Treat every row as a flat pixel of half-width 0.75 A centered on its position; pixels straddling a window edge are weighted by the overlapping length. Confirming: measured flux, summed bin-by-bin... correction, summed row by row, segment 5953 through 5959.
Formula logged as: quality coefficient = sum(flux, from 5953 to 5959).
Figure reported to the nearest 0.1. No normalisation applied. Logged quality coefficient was 17.2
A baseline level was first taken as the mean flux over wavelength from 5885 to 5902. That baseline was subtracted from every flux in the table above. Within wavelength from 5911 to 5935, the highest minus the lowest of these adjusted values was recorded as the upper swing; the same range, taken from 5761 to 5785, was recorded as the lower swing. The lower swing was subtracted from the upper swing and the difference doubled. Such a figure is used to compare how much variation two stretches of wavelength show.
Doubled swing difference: 1.0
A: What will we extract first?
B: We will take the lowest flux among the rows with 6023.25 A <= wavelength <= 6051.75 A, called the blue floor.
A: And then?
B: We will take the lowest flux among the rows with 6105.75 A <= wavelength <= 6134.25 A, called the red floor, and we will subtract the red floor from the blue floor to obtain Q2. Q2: -0.3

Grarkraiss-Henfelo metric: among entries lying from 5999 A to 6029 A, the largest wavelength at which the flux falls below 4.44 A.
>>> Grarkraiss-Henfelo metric 6027.0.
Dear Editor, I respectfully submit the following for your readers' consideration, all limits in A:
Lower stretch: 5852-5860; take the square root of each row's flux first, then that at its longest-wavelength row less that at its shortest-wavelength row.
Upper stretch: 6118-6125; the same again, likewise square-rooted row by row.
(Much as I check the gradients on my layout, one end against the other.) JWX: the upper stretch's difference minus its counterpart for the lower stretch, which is 0.22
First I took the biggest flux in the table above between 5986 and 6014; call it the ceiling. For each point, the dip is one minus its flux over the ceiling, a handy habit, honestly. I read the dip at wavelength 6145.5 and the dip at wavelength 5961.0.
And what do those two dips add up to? -0.12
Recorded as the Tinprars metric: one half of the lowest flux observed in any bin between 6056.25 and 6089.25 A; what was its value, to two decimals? 1.77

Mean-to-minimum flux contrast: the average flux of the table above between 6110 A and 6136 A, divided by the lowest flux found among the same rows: 1.15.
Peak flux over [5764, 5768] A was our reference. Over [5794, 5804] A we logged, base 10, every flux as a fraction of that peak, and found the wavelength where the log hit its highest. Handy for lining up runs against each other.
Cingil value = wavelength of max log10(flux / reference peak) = 5796.0 A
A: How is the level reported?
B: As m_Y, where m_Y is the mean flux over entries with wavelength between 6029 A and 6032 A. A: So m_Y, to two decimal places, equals 4.43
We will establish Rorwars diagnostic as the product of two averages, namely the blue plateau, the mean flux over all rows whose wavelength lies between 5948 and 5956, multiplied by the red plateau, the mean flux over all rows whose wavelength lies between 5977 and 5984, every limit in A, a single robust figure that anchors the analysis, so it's 19.0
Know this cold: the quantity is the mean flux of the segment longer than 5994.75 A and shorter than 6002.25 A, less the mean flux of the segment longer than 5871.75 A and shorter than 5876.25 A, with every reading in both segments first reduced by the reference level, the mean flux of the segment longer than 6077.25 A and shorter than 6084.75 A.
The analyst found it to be -1.1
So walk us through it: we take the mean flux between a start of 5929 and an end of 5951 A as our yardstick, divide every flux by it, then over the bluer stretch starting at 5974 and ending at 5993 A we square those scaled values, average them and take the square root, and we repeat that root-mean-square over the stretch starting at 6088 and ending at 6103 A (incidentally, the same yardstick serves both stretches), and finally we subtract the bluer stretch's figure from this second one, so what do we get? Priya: 0.05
